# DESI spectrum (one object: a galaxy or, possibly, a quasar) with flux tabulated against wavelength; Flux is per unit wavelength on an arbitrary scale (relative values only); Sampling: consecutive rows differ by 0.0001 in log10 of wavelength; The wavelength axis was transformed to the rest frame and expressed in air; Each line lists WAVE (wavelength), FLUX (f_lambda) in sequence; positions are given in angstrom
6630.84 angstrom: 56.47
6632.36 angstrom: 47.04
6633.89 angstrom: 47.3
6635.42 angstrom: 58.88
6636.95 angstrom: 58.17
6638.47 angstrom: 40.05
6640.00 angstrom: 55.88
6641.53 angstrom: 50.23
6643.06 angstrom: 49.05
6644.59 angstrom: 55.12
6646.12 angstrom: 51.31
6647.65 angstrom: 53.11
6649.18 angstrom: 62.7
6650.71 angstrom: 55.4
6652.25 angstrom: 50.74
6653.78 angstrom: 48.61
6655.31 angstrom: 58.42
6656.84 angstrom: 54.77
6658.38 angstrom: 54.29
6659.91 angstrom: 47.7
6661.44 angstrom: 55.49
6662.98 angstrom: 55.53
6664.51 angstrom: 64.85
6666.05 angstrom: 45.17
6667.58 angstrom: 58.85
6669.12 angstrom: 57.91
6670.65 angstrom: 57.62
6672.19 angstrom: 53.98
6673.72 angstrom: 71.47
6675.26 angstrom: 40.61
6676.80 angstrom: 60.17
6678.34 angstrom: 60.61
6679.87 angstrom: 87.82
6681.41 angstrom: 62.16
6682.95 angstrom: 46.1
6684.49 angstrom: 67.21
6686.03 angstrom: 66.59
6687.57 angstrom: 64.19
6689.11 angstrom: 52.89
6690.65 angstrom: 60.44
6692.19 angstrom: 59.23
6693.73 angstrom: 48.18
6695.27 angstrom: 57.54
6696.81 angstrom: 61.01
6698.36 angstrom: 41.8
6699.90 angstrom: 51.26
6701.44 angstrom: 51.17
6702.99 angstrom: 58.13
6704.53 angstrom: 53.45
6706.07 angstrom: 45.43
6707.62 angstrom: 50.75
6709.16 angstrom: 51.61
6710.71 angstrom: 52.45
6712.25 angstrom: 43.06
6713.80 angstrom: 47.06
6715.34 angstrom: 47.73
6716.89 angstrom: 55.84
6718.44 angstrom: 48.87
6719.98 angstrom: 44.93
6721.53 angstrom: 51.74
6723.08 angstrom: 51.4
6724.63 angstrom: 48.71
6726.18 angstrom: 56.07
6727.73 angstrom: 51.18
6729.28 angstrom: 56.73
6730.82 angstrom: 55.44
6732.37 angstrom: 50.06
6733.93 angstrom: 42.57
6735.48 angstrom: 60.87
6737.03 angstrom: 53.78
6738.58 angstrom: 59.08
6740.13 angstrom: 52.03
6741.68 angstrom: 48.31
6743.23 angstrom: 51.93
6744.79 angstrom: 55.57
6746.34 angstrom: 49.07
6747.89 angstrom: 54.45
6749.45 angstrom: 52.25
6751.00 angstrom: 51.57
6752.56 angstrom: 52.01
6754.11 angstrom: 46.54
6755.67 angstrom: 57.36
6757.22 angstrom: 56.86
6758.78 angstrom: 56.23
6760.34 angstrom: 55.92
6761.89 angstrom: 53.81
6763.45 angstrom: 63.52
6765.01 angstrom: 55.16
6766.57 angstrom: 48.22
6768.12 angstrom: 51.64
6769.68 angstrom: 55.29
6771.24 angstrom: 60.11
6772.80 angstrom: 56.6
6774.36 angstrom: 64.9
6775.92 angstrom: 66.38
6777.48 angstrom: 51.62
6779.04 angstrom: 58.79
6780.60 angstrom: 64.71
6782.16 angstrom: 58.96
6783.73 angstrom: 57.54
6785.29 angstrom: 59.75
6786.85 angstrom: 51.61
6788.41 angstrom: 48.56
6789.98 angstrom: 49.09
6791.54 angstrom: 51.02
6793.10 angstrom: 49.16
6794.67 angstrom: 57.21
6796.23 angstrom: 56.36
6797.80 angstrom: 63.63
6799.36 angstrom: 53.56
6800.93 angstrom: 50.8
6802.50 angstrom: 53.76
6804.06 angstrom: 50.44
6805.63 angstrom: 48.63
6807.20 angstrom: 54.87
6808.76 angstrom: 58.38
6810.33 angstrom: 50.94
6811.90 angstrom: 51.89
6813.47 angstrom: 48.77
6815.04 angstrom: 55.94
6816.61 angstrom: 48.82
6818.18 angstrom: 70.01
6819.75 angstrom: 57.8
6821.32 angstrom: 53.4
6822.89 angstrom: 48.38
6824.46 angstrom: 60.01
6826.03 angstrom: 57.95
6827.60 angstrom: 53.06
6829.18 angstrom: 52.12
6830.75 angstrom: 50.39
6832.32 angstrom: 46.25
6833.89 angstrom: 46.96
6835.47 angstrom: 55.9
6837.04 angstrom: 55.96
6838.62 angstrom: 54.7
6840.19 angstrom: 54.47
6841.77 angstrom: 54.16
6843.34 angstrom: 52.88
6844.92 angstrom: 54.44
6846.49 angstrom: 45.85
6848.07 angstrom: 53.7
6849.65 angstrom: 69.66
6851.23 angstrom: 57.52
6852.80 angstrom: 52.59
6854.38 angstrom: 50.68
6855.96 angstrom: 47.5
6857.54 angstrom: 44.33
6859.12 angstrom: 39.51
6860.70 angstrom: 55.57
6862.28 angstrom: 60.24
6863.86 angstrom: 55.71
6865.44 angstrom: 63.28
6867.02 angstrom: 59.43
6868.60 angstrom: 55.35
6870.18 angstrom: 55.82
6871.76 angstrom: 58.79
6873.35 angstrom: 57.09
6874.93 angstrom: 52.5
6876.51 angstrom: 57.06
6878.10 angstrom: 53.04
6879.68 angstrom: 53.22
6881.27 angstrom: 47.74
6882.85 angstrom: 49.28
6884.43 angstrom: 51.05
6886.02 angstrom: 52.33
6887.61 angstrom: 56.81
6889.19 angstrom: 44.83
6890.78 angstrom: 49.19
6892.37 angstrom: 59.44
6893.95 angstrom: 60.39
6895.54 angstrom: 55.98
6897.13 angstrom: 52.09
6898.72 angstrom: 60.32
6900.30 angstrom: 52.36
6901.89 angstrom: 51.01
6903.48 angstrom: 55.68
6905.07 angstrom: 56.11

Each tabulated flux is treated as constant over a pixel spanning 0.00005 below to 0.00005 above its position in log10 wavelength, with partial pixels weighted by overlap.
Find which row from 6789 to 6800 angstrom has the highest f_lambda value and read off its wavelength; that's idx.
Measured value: 6797.80 angstrom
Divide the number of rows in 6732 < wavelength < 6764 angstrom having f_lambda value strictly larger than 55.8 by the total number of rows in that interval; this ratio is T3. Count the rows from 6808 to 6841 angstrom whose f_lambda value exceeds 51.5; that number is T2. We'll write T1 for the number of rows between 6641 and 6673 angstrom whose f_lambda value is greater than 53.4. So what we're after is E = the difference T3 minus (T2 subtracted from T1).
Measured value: 1.3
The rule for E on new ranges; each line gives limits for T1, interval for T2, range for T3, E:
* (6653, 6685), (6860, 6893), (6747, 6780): 0.5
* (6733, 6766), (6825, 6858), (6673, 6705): 2.6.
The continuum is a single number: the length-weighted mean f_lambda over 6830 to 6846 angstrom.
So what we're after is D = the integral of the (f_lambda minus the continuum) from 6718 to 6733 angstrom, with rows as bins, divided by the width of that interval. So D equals -0.9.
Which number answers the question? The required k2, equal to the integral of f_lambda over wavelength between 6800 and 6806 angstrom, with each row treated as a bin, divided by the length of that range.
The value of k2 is 51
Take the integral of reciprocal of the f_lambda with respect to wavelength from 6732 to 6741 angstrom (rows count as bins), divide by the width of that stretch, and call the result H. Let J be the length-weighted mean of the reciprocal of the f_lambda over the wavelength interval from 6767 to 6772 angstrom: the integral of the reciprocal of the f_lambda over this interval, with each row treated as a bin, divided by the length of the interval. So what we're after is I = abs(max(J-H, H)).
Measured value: 0.0191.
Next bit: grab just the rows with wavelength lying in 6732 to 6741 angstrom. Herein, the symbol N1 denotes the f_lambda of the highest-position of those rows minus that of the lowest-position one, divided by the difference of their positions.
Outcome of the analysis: 0.25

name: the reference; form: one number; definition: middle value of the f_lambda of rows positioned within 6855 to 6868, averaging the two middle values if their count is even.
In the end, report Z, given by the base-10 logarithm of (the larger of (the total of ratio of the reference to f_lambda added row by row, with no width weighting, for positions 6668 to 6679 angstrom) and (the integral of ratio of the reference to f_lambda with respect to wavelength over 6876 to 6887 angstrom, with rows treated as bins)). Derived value 1.07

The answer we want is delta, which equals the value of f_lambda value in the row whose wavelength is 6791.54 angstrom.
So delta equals 51.02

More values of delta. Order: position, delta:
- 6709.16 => 51.61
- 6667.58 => 58.85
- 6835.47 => 55.9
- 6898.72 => 60.32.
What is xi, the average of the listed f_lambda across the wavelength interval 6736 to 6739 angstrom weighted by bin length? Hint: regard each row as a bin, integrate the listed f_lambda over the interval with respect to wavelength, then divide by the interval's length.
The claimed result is 57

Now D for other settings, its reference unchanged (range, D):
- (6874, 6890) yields -0.7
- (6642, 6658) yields 1.4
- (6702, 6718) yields -2.0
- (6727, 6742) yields 0.6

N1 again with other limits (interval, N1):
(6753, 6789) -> 0.06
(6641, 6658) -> 0.30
